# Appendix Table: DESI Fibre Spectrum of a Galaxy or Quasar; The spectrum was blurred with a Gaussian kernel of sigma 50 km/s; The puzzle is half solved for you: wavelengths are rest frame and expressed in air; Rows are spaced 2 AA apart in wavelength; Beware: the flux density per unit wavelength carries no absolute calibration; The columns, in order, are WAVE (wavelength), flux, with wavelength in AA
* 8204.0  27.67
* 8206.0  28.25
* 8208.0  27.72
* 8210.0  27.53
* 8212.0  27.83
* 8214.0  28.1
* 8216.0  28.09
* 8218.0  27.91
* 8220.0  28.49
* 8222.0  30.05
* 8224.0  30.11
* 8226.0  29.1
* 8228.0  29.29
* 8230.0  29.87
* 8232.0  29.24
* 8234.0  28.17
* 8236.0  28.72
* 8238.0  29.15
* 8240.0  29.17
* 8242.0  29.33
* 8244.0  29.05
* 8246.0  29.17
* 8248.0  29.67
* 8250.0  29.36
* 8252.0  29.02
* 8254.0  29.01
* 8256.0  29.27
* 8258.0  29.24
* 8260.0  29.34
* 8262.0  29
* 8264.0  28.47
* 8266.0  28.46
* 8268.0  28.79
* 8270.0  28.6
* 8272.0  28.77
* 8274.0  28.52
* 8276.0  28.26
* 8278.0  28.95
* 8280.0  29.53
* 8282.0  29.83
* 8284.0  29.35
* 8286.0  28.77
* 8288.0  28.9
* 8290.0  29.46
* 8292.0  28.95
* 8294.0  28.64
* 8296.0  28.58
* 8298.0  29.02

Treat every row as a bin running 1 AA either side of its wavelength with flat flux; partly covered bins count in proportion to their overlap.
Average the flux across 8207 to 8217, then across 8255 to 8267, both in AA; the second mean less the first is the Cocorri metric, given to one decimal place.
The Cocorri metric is 1.1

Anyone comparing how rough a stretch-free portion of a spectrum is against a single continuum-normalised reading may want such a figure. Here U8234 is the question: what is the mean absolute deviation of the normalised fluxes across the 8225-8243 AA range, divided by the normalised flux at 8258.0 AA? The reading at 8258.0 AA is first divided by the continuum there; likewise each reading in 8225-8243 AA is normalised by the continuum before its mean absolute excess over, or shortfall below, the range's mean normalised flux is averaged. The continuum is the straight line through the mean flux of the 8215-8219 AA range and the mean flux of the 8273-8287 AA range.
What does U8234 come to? 0.011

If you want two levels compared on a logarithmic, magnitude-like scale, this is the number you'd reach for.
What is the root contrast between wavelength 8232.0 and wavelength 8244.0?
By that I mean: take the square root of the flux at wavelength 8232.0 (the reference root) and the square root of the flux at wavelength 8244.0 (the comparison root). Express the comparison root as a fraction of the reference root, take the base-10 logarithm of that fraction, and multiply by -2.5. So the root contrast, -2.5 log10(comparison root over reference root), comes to 0.004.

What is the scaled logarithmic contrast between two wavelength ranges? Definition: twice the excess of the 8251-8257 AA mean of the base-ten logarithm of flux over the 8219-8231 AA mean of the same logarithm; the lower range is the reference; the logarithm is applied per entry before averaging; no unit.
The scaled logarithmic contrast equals -0.011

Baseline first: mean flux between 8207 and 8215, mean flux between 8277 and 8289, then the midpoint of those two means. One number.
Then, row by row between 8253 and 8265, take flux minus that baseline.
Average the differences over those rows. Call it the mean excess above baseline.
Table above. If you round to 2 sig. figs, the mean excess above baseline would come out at 0.55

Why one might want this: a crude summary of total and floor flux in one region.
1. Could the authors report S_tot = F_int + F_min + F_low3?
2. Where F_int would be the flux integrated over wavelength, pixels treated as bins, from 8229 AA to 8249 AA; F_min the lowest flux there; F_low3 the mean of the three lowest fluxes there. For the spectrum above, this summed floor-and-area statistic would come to 640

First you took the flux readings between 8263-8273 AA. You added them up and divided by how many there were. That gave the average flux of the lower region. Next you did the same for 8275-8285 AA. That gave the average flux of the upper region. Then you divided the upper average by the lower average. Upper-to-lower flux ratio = 1.02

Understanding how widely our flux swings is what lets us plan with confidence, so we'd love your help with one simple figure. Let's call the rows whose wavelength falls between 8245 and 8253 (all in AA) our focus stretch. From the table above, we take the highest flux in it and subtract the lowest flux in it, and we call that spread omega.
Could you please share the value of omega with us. 0.65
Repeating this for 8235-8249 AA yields 0.95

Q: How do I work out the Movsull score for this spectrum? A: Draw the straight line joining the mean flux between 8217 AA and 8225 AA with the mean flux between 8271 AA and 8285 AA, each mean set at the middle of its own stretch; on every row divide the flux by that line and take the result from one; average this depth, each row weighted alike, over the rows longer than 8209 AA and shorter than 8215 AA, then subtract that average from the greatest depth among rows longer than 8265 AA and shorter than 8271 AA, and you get -0.025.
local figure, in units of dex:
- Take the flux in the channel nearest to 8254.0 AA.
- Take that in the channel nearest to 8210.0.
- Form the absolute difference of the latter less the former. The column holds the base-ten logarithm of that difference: 0.17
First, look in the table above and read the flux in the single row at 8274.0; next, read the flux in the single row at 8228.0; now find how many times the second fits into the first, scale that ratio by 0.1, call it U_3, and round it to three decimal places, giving 0.097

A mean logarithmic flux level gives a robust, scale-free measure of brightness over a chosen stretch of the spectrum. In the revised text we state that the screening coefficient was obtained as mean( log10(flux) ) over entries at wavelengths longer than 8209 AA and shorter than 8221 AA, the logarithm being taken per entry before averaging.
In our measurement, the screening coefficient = 1.45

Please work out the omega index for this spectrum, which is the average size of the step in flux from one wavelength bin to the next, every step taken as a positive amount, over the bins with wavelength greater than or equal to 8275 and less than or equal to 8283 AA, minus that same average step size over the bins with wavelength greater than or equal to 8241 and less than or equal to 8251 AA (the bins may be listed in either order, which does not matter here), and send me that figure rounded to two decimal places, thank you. 0.22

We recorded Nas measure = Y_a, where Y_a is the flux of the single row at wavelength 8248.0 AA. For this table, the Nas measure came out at 29.67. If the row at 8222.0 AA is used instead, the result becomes 30.05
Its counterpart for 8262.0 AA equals 29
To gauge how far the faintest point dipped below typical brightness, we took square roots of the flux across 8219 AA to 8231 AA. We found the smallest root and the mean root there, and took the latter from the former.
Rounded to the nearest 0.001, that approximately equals -0.092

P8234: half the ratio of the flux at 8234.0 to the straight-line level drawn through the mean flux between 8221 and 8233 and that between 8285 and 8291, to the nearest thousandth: 0.477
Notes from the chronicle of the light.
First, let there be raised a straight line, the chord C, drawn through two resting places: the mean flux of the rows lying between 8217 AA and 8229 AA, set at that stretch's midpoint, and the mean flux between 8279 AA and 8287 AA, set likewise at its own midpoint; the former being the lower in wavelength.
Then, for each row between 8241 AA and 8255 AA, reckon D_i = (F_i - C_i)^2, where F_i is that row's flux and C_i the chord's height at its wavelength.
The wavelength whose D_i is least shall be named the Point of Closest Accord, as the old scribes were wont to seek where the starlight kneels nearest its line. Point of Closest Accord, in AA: 8246.0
